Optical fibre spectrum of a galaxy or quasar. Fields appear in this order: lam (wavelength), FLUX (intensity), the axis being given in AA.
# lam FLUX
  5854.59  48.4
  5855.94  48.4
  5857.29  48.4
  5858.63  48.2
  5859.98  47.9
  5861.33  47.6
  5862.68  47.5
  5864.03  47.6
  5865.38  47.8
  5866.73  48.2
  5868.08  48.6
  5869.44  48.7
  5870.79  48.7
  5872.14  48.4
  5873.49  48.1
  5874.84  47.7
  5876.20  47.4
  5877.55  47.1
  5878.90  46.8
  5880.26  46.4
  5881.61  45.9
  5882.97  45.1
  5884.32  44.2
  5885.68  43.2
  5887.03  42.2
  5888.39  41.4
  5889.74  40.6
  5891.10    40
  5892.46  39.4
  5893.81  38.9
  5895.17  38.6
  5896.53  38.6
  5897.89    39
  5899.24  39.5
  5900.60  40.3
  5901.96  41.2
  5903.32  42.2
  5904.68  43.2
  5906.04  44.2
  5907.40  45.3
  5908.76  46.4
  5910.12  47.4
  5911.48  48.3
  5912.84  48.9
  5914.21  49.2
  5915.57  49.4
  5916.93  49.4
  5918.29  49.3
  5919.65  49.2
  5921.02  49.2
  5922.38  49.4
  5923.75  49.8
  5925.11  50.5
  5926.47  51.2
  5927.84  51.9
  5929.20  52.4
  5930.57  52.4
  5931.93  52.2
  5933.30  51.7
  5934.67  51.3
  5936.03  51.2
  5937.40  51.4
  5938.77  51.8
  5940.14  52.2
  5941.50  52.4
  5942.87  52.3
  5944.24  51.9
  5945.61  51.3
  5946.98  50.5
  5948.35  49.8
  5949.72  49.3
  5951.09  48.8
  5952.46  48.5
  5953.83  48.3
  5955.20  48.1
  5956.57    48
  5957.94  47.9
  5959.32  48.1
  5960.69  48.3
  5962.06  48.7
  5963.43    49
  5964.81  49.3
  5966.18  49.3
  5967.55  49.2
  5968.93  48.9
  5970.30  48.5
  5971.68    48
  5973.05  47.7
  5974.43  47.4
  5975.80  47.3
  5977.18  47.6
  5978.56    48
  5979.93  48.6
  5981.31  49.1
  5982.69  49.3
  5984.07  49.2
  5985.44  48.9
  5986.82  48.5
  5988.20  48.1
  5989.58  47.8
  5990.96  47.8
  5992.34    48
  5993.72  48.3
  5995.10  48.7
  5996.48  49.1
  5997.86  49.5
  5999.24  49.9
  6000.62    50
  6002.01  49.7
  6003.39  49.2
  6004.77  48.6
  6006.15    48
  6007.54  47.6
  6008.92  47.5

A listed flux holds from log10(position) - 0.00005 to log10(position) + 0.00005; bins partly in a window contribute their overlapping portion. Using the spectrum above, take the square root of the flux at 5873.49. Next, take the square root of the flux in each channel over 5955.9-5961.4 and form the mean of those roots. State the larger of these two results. 6.935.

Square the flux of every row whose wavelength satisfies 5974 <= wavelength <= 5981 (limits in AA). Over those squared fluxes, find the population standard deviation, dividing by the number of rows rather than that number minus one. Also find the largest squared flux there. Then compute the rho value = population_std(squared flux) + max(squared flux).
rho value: 2408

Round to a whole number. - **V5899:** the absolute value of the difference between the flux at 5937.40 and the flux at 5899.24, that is 12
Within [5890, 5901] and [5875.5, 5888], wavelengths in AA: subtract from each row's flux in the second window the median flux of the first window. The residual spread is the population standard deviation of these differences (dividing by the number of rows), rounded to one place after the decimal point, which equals 1.7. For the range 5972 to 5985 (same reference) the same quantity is 0.8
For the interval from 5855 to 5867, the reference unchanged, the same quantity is 0.3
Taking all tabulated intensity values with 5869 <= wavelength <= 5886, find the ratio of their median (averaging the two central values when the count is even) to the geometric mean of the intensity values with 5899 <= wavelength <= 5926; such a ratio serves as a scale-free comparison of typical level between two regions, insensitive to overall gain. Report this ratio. 1.01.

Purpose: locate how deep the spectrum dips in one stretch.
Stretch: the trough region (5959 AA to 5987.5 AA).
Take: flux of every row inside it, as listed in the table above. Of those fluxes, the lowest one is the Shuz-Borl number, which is 47.3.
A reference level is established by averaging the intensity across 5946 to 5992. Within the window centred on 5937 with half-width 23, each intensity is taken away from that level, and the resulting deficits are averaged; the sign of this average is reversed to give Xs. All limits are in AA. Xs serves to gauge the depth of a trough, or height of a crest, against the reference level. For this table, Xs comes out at 1.8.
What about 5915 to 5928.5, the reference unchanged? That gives 1.4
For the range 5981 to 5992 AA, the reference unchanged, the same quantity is 0.0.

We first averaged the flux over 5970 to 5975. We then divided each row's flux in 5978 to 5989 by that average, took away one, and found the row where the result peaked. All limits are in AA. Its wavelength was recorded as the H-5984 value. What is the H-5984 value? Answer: 5982.69 AA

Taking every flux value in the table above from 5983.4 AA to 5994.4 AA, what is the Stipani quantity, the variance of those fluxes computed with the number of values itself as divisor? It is 0.23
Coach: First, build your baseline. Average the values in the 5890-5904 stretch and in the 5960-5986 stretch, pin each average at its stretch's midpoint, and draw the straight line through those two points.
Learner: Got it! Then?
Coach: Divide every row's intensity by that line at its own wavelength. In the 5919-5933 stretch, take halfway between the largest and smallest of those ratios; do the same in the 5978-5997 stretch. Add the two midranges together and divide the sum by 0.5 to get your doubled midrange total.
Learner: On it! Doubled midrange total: 4.30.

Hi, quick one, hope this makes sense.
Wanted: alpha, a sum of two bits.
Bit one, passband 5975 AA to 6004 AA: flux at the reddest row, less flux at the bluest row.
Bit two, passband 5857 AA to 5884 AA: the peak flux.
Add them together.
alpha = 51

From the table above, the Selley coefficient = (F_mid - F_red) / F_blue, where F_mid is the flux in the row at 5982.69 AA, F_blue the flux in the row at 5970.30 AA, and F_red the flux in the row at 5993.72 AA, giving 0.02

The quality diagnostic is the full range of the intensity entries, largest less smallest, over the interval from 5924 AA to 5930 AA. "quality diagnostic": 1.9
